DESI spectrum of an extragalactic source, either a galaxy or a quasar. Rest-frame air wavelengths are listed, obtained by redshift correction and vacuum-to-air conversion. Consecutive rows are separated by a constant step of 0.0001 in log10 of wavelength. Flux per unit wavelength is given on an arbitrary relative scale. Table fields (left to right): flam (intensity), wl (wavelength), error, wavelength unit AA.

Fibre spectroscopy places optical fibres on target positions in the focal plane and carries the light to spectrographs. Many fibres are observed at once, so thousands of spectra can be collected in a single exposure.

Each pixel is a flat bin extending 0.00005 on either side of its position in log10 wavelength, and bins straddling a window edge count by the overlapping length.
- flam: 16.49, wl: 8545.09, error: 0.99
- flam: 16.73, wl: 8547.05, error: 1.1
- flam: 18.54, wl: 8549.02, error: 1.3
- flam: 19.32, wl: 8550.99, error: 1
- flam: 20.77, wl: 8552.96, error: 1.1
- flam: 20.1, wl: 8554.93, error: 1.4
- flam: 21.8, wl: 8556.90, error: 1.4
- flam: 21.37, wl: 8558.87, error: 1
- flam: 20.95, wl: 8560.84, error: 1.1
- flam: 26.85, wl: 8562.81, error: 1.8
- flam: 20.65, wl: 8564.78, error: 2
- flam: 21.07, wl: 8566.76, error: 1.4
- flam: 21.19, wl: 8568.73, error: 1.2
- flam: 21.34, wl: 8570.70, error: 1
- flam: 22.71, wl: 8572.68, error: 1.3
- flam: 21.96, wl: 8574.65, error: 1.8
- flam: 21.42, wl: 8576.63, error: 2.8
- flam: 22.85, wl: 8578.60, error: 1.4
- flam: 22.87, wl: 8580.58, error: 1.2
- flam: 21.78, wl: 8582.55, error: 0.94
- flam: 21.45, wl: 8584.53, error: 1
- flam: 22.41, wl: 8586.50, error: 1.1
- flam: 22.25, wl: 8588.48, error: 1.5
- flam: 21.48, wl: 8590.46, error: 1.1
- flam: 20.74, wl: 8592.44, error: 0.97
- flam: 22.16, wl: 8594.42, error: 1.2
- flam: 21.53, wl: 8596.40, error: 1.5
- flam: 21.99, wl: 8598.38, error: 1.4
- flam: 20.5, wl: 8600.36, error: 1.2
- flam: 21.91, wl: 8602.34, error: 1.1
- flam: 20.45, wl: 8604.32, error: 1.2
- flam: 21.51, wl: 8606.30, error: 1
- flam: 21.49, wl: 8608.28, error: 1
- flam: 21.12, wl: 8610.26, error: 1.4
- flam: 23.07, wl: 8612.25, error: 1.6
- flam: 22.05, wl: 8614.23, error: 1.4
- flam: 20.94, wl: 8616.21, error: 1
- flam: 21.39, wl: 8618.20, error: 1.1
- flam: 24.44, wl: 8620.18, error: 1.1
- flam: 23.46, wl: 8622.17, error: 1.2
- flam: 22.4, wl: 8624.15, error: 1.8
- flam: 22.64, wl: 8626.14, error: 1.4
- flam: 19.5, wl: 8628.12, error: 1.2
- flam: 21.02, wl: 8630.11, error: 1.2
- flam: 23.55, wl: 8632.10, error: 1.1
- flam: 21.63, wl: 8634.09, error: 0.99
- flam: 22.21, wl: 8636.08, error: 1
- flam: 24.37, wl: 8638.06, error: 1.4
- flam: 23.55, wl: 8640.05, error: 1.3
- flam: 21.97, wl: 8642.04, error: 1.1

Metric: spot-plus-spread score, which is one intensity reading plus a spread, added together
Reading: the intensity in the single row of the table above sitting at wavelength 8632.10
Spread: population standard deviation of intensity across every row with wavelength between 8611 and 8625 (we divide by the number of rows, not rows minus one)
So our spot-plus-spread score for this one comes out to 24.7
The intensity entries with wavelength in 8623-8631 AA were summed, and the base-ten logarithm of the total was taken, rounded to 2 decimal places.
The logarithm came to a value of 1.93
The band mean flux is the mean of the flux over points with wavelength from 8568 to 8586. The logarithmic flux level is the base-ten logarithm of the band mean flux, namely 1.34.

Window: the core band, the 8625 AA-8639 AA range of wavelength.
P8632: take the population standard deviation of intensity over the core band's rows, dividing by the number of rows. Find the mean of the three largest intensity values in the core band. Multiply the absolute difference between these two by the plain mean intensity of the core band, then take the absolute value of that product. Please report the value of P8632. 487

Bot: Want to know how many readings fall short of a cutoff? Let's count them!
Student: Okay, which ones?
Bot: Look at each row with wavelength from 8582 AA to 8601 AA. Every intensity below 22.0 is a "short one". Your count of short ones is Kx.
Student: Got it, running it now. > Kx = 7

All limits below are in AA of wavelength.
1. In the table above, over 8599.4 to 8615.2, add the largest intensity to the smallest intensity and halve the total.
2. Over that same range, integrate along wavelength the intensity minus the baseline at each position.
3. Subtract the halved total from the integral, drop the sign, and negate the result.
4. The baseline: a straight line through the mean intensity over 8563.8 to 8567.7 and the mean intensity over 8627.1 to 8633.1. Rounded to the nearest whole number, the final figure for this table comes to -16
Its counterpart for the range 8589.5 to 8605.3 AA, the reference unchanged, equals -17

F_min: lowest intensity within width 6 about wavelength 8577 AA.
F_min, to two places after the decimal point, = 21.42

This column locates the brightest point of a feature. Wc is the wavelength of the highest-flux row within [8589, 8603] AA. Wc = 8594.42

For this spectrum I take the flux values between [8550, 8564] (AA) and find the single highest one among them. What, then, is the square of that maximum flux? 721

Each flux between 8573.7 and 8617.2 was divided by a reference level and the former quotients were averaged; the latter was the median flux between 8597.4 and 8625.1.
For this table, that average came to 1.00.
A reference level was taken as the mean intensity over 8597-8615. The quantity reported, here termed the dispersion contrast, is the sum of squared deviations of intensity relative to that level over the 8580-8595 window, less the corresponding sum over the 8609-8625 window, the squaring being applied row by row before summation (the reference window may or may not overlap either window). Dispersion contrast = -11.7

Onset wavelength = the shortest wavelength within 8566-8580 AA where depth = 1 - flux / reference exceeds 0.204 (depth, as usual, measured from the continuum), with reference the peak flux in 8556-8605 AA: 8566.76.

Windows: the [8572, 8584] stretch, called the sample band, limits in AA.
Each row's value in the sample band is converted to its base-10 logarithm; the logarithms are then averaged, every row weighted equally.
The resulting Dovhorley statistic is 1.35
